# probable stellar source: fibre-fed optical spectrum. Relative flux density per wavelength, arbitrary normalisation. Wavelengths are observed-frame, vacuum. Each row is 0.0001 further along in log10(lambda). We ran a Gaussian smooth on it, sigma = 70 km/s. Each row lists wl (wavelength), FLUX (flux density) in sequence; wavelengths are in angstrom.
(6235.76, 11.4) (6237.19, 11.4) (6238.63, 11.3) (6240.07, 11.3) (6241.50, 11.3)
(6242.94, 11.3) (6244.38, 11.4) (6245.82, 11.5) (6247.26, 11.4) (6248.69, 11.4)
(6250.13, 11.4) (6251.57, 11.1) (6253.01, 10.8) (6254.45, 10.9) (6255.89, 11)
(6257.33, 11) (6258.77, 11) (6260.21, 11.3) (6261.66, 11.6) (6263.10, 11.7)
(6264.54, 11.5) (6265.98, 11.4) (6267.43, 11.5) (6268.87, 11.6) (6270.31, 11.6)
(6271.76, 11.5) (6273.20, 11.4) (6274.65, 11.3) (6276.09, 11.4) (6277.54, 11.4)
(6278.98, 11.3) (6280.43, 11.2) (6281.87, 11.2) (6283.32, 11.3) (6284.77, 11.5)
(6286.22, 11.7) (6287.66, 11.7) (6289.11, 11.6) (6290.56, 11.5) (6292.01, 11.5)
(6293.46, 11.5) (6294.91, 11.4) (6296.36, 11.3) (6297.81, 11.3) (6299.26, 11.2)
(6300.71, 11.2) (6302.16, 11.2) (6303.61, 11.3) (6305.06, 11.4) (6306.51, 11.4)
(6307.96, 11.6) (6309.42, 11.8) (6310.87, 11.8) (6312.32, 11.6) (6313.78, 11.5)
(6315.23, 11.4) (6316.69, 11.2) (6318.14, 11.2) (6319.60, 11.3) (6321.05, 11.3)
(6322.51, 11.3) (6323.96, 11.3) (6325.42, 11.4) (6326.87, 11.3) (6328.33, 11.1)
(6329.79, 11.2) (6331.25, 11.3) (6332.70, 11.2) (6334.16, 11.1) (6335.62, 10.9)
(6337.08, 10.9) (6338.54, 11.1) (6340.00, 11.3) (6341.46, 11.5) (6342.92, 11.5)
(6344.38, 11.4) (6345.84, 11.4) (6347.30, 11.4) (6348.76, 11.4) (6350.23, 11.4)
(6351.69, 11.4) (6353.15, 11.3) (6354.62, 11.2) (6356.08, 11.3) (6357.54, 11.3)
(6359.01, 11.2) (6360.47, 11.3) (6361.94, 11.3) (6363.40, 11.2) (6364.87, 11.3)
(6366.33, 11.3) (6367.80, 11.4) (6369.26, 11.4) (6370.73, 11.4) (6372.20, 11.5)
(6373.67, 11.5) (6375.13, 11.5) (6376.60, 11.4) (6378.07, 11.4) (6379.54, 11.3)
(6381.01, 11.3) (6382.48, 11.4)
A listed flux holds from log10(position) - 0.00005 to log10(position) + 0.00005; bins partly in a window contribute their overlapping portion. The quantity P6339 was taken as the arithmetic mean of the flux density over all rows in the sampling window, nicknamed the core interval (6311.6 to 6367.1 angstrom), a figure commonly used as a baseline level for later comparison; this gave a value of 11.3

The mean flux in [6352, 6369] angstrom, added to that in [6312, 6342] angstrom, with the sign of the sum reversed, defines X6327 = -22.5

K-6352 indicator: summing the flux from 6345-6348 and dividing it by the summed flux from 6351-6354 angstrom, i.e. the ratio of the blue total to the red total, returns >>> 1.00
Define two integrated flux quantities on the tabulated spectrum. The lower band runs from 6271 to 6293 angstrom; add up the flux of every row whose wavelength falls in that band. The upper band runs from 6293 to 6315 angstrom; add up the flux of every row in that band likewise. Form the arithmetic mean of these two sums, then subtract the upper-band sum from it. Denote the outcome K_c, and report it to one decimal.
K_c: 0.0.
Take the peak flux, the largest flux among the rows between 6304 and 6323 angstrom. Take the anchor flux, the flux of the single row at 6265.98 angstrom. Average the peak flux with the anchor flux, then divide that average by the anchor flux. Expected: 1.02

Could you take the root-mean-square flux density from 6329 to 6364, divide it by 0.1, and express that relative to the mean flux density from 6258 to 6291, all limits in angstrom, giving 9.9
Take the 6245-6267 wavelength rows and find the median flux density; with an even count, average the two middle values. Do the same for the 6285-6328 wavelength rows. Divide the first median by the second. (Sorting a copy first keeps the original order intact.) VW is 1.00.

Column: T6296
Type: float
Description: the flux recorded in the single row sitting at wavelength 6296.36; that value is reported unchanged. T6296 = 11.3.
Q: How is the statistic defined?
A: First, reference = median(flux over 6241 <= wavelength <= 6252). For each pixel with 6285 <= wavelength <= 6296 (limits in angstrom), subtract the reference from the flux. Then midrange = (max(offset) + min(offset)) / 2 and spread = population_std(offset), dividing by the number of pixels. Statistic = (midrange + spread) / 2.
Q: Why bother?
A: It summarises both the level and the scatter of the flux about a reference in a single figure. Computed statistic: 0.13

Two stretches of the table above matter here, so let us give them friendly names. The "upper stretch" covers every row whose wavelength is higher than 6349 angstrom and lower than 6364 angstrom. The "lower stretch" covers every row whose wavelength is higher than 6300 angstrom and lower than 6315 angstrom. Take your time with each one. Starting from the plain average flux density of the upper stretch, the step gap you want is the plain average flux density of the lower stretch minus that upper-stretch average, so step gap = 0.19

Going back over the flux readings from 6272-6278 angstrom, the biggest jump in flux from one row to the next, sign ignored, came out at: 0.10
